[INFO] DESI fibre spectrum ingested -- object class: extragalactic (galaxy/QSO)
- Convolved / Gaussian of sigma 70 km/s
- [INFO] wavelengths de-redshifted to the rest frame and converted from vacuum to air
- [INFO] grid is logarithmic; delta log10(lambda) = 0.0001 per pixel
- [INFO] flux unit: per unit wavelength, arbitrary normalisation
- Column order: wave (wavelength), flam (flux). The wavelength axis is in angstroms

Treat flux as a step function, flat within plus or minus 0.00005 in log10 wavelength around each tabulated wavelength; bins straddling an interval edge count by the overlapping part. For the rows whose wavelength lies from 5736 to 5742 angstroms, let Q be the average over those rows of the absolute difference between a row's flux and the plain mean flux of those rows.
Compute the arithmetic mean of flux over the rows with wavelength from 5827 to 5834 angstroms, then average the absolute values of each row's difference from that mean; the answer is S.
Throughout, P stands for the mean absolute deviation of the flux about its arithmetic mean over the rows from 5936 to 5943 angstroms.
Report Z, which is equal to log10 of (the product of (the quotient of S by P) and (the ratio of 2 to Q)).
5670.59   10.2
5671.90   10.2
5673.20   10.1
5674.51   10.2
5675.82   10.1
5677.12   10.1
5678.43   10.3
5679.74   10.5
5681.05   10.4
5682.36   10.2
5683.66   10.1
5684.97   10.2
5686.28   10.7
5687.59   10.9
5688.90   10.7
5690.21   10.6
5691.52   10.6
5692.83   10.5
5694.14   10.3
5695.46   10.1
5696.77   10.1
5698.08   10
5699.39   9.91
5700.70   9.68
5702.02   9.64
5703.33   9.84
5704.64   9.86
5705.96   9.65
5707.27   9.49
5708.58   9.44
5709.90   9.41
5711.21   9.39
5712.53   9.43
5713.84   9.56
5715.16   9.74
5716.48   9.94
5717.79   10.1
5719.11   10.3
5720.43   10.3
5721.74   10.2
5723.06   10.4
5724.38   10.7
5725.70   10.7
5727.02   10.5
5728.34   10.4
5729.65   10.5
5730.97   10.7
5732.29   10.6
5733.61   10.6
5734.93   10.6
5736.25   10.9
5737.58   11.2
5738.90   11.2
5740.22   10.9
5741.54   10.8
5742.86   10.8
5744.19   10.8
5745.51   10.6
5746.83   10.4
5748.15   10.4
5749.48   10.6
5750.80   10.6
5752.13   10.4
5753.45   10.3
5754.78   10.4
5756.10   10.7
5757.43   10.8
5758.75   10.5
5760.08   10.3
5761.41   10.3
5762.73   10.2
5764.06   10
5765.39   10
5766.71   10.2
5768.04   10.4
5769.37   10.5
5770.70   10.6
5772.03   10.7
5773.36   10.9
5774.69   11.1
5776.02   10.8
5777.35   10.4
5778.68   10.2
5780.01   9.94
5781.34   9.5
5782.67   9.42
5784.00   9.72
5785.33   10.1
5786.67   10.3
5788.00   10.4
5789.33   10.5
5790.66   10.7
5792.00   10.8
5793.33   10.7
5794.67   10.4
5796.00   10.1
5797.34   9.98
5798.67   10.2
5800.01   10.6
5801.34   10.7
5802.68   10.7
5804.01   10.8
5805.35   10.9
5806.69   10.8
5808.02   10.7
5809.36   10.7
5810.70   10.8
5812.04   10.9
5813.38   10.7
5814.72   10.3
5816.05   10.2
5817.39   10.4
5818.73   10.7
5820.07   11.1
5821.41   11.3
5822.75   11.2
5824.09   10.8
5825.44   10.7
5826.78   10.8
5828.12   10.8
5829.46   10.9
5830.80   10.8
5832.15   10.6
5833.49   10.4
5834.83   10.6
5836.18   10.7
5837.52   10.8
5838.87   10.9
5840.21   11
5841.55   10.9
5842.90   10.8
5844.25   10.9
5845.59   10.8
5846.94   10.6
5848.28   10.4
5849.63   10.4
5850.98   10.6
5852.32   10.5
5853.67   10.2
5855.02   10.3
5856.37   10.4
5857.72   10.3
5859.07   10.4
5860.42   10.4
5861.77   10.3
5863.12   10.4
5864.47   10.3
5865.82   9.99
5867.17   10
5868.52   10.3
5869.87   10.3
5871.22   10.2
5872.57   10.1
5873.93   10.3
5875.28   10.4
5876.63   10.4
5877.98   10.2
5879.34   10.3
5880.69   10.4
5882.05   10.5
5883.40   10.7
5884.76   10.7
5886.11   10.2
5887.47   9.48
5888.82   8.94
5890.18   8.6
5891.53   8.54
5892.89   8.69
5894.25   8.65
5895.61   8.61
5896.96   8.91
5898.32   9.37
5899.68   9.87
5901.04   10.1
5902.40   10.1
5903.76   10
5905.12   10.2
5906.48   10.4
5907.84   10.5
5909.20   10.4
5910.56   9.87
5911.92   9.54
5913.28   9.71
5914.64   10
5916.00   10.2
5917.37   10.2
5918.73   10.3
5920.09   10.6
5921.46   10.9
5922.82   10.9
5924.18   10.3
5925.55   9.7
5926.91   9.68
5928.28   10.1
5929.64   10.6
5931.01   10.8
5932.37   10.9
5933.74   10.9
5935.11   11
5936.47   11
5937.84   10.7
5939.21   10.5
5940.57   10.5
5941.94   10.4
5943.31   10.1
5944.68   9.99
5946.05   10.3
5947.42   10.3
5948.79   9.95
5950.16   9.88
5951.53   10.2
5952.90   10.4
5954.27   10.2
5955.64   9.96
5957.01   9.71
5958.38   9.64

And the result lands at 1.0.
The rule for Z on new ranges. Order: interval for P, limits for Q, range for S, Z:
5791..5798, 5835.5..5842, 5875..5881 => 0.8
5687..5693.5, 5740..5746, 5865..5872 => 1.5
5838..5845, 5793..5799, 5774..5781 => 1.9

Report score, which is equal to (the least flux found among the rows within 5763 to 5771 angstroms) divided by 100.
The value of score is 0.100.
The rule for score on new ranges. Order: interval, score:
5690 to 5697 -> 0.101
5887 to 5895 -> 0.085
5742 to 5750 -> 0.104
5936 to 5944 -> 0.101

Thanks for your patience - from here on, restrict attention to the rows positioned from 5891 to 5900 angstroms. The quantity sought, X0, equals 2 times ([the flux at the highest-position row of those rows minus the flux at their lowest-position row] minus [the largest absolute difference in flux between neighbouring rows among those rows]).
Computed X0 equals 1.7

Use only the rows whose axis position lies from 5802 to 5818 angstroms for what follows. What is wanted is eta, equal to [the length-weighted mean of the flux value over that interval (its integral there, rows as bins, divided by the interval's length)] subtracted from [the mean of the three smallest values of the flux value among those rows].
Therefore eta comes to -0.36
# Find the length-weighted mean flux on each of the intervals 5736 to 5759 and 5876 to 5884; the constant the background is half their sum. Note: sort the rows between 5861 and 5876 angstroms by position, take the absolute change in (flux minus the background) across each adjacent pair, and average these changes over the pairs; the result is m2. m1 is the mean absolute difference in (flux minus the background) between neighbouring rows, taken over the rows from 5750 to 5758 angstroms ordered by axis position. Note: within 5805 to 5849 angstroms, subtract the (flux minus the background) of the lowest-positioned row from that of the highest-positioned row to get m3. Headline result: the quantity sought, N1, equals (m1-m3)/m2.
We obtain 5.0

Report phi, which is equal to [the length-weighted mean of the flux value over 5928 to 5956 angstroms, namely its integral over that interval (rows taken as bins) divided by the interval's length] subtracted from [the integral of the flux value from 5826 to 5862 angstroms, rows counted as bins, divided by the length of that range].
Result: 0.2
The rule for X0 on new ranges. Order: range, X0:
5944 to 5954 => 0.1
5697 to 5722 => -0.1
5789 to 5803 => -0.4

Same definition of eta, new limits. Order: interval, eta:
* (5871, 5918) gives -1.28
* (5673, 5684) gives -0.13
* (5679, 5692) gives -0.32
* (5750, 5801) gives -0.82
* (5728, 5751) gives -0.31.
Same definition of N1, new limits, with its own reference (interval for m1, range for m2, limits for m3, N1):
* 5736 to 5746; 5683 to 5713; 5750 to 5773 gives 0.2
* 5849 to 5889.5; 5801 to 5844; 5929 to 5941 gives 1.8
